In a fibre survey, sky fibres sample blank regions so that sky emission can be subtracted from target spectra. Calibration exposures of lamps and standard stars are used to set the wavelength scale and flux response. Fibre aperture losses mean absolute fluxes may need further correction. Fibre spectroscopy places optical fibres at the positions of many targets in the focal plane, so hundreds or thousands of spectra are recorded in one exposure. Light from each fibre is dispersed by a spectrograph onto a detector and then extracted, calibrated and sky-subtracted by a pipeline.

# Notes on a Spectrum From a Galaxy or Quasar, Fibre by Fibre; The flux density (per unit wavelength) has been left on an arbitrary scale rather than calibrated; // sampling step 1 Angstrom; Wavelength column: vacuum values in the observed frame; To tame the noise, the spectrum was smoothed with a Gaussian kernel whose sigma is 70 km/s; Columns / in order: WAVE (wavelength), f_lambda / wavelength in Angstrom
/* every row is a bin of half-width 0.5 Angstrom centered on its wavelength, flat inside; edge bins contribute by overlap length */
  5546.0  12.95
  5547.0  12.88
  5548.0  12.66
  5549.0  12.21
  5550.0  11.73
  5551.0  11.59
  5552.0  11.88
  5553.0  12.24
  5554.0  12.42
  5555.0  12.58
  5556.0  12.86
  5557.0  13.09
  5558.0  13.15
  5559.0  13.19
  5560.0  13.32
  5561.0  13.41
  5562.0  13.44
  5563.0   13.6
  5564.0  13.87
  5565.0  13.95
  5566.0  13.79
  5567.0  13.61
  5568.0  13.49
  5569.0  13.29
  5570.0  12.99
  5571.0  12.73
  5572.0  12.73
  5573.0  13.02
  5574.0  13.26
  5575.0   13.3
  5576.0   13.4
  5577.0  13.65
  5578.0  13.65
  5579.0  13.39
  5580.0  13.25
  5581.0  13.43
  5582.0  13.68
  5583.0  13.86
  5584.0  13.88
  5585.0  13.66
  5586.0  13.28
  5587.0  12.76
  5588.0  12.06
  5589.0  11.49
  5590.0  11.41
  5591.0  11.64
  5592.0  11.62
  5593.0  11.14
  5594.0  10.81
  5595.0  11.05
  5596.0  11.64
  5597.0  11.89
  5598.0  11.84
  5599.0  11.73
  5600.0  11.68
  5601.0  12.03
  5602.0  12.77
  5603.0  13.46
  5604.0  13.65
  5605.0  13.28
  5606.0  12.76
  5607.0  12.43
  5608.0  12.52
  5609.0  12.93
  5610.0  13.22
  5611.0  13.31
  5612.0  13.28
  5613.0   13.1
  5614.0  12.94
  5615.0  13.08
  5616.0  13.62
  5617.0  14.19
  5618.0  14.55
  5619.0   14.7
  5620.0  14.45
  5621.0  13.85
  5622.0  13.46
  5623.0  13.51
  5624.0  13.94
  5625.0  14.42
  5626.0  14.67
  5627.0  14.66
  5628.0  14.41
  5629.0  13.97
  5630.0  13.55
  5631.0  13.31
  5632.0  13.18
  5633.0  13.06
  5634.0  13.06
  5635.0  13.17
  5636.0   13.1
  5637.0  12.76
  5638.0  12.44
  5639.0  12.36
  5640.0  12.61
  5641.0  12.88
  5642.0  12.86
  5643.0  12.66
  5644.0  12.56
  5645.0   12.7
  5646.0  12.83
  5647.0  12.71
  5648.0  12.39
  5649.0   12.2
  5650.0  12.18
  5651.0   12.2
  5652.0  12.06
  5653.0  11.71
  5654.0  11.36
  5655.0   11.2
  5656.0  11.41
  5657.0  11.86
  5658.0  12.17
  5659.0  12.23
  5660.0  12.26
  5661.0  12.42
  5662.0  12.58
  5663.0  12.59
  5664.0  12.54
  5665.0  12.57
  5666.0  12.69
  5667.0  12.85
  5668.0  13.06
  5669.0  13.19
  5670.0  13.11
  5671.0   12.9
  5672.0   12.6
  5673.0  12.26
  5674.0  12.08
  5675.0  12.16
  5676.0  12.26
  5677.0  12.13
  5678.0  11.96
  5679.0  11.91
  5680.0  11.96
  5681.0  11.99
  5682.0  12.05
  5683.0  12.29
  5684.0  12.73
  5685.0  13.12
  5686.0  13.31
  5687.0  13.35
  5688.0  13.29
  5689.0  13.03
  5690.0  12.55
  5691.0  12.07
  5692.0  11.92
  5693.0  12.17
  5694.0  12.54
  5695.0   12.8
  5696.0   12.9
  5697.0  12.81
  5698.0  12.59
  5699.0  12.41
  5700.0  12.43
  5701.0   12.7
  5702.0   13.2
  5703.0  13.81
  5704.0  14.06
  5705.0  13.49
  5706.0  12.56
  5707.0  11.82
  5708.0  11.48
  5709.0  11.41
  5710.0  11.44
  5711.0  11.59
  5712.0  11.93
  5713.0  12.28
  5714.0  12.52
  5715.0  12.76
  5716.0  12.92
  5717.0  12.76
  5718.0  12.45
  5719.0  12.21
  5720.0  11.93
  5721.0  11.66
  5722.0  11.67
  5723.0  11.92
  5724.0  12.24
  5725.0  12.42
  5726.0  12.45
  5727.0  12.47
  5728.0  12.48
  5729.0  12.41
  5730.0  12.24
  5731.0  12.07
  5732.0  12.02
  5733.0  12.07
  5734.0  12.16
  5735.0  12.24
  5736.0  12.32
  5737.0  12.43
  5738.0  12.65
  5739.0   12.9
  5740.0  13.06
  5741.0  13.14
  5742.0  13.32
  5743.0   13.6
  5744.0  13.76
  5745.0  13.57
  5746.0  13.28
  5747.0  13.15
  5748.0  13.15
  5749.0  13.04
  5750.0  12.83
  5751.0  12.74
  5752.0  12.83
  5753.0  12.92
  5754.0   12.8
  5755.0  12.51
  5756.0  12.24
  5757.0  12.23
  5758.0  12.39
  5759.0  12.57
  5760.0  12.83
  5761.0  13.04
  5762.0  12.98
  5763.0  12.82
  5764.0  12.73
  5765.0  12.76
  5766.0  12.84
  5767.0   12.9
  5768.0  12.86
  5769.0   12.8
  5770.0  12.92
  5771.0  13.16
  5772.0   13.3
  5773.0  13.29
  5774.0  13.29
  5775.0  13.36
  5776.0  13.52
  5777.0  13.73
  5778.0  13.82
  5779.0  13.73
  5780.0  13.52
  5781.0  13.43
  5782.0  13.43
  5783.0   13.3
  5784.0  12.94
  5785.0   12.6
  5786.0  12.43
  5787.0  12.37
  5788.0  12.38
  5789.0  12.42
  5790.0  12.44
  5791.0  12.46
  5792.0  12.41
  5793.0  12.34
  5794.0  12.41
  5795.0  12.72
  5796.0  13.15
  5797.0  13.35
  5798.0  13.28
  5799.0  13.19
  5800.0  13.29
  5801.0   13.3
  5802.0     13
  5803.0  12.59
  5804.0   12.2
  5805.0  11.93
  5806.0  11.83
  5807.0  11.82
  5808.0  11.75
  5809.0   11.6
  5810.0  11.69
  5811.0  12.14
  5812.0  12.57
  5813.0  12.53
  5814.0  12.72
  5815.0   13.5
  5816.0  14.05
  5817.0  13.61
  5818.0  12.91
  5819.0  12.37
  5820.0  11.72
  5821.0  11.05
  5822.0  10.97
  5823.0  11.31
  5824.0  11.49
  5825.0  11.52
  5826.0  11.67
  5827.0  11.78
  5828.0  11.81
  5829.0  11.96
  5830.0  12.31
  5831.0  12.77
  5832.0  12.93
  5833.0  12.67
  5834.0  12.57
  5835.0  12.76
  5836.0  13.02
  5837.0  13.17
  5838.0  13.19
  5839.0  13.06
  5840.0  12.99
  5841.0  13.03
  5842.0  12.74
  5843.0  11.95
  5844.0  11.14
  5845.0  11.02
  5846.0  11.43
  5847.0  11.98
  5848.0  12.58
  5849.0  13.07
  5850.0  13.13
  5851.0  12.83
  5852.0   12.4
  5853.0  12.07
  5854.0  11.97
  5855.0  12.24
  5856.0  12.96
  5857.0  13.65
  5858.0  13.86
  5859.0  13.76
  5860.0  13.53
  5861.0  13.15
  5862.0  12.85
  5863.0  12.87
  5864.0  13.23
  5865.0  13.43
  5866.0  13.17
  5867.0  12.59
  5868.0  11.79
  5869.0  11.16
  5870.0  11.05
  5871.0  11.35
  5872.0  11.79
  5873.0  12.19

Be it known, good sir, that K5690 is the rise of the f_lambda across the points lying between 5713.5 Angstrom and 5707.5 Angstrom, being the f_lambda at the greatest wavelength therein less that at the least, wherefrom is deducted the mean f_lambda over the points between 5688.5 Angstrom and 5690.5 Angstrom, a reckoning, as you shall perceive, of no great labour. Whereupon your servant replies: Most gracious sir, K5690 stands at -12.0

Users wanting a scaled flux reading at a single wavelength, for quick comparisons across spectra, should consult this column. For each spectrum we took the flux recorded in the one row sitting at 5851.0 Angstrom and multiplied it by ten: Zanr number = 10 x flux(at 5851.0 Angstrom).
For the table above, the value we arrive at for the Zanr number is 128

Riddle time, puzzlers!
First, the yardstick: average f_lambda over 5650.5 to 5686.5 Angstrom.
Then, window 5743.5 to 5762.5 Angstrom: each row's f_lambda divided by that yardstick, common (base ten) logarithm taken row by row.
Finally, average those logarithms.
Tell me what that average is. 0.019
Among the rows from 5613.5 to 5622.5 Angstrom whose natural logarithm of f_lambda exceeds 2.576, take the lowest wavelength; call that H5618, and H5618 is 5616.0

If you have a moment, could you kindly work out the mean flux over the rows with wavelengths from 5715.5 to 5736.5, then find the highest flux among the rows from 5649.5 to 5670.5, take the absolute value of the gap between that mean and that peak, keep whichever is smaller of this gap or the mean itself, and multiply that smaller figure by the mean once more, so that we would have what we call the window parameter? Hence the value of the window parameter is 12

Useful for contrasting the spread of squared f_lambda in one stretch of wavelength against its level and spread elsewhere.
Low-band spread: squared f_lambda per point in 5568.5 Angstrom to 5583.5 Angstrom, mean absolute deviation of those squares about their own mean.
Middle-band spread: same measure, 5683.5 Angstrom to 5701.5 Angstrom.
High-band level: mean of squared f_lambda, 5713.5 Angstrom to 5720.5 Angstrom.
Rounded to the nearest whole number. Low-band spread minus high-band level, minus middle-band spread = -158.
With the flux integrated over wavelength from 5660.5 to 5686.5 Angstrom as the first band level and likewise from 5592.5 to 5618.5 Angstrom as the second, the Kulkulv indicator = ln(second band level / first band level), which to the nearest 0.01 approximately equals 0.01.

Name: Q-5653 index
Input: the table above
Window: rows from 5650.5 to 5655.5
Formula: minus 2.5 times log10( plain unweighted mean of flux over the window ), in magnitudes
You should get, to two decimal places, -2.67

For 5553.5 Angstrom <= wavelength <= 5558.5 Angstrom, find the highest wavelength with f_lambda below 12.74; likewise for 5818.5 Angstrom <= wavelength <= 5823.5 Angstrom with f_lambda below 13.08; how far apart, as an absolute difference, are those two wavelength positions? 268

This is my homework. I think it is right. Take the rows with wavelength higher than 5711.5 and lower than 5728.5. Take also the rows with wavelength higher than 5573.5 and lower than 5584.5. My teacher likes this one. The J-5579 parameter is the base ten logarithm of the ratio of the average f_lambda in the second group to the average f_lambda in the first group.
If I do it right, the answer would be 0.041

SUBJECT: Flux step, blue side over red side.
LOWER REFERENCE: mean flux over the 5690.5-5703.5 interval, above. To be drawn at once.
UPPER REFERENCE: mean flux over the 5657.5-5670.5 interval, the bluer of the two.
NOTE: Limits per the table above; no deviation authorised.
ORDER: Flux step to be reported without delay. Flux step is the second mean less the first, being 0.0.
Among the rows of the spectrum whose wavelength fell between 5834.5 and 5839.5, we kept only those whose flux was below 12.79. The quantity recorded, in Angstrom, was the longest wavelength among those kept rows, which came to 5835.0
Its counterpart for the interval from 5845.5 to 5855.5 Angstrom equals 5855.0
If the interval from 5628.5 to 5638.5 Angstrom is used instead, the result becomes 5638.0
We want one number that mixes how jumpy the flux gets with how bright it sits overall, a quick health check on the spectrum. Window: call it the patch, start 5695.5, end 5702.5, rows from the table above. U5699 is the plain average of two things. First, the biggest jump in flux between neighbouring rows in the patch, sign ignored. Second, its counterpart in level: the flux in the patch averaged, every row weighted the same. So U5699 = 6.6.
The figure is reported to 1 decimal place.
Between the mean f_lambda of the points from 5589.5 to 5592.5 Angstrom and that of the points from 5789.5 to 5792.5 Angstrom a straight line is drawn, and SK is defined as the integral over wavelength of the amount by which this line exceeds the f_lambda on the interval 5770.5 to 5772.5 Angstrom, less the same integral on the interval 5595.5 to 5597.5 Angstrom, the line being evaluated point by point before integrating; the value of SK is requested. -1.4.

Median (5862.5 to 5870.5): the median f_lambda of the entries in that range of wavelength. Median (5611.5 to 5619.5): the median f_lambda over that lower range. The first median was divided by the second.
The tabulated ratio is 0.95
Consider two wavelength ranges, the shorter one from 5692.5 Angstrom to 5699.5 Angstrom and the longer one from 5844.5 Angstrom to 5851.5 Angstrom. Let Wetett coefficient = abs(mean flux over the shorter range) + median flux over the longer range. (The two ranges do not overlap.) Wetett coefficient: 25.2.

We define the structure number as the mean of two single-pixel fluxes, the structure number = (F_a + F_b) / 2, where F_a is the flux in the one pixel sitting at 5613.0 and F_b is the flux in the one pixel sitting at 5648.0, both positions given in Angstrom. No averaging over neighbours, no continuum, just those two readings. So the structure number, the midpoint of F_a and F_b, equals 12.7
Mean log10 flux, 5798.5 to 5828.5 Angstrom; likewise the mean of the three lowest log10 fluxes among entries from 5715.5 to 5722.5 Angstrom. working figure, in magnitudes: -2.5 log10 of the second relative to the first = 0.018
